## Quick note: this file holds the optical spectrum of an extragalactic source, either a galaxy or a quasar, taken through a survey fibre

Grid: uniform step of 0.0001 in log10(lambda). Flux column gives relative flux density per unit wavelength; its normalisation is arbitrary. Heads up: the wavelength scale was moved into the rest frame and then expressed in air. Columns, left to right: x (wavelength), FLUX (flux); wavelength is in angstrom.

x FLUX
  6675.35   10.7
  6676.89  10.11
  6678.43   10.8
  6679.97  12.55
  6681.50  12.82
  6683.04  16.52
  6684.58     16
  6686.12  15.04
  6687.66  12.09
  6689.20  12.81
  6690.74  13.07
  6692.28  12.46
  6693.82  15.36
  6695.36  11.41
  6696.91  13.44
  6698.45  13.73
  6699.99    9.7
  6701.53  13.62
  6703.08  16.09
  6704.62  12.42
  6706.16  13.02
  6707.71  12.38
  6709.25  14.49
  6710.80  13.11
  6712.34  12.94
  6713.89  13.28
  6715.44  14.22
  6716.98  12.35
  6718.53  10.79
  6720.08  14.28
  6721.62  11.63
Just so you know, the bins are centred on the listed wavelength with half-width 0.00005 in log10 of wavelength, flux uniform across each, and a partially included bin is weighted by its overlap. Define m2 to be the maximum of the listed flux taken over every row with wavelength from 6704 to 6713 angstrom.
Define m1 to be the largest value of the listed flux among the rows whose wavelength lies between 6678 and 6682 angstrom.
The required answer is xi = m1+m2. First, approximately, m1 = 12.82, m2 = 14.49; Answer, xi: 27.3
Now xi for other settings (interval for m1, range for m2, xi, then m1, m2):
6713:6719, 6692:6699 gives 29.6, 14.22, 15.36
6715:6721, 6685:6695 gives 29.6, 14.28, 15.36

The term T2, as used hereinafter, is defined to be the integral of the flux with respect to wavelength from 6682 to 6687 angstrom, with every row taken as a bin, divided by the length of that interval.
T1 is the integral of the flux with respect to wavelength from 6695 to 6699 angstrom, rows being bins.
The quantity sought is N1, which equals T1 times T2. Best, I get 807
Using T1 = 52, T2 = 15.6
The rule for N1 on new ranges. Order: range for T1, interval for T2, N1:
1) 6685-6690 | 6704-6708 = 853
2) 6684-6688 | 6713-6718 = 764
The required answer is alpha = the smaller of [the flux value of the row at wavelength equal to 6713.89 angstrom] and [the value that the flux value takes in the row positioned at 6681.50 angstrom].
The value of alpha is 12.8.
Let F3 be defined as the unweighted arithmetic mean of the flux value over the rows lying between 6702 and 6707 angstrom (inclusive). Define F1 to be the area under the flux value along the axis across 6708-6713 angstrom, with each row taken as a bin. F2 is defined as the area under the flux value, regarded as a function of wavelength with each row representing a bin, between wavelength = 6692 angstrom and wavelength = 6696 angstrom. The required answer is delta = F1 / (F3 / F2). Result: 256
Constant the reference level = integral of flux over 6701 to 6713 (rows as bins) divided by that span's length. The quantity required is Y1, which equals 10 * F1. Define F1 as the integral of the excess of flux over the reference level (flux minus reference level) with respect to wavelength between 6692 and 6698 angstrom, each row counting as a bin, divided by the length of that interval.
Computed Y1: -3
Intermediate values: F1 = -0.3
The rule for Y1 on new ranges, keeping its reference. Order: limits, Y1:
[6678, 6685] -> 3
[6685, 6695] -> 0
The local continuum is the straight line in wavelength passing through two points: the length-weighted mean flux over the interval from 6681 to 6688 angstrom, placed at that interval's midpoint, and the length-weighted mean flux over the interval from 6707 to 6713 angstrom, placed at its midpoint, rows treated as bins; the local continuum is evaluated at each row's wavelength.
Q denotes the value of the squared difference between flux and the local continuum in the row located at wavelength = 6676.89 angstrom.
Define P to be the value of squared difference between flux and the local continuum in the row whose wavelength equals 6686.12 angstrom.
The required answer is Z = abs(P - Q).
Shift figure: 25.0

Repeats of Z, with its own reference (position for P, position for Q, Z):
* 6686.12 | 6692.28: 3.0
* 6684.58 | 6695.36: 5.4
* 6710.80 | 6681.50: 4.2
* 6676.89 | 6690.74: 23.6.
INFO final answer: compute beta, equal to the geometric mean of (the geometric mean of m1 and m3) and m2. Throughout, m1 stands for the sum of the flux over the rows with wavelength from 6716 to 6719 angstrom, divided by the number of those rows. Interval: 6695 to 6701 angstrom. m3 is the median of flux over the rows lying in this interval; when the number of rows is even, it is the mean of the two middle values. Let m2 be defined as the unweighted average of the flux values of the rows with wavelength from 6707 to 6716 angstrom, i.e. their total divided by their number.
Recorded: 12.7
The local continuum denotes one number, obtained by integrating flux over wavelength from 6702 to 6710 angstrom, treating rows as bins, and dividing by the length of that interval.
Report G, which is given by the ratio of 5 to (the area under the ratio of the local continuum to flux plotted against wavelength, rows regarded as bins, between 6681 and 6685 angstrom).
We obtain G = 1.37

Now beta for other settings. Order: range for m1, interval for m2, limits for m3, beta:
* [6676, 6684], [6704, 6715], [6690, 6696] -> 12.9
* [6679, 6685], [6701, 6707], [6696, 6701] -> 13.9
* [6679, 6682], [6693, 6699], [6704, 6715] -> 13.2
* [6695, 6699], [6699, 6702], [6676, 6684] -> 12.2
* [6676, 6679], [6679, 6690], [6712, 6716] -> 12.8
